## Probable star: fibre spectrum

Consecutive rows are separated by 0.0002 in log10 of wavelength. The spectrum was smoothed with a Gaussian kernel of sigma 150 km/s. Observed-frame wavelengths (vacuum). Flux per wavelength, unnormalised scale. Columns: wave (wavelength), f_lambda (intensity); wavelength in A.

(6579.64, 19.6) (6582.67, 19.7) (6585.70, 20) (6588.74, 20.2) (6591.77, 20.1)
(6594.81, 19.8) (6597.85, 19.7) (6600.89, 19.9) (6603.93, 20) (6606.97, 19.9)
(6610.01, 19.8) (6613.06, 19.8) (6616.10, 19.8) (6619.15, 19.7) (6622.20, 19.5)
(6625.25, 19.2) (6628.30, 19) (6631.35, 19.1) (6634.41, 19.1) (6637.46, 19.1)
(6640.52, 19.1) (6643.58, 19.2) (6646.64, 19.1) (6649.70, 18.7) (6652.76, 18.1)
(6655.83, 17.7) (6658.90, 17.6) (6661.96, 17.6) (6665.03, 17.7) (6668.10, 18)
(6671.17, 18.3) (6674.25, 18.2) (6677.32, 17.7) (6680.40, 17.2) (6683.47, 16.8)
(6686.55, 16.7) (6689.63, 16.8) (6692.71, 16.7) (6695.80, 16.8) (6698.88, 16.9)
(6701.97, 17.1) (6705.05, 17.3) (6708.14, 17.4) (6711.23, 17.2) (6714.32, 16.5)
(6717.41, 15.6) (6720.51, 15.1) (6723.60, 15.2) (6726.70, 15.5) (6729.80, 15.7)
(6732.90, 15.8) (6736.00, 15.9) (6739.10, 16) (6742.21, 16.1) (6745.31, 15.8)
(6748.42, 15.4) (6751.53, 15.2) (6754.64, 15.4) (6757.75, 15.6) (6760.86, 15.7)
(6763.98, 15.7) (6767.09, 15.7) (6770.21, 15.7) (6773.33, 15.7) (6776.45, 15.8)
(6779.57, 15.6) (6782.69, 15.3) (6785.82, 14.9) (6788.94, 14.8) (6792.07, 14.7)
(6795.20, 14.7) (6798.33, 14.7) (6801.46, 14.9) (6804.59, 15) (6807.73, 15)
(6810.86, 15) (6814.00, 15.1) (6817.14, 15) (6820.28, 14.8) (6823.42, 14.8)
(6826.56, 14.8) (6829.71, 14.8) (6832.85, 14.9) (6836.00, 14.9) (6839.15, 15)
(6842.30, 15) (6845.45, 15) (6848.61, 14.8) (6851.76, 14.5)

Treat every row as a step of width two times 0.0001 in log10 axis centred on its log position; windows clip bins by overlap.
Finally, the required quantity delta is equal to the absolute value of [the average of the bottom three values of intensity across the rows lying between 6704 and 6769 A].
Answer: 15.2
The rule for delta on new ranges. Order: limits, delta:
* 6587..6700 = 16.7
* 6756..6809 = 14.7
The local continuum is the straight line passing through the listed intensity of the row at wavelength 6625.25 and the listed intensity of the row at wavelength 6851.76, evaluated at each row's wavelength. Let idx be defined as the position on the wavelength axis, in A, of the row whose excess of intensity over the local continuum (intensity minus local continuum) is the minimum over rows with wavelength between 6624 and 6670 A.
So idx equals 6658.90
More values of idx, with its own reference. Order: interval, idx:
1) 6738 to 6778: 6751.53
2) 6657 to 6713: 6686.55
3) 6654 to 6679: 6658.90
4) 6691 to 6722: 6720.51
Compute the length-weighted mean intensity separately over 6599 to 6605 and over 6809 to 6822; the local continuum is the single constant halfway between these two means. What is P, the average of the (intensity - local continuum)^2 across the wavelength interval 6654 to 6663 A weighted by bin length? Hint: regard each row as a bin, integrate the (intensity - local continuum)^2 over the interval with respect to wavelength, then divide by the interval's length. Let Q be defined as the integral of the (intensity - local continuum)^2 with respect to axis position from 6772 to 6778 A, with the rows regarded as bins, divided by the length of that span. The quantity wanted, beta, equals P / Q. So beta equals 0.0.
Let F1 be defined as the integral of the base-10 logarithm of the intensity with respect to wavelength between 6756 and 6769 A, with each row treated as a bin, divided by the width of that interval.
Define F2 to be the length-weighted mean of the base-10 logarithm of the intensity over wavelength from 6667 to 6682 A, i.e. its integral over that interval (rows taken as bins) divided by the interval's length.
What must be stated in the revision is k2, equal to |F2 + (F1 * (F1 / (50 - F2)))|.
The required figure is 1.28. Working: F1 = 1.20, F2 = 1.25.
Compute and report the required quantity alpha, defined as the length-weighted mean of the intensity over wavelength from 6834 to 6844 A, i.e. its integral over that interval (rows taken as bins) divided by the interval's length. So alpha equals 15.0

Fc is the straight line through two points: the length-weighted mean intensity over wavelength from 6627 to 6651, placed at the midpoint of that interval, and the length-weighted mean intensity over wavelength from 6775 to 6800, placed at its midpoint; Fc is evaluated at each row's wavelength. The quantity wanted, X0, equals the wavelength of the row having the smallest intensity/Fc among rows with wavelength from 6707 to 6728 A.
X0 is 6720.51 A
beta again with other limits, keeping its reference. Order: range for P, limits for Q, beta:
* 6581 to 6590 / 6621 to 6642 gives 2.2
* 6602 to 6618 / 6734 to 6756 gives 1.8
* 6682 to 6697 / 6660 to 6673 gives 1.8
